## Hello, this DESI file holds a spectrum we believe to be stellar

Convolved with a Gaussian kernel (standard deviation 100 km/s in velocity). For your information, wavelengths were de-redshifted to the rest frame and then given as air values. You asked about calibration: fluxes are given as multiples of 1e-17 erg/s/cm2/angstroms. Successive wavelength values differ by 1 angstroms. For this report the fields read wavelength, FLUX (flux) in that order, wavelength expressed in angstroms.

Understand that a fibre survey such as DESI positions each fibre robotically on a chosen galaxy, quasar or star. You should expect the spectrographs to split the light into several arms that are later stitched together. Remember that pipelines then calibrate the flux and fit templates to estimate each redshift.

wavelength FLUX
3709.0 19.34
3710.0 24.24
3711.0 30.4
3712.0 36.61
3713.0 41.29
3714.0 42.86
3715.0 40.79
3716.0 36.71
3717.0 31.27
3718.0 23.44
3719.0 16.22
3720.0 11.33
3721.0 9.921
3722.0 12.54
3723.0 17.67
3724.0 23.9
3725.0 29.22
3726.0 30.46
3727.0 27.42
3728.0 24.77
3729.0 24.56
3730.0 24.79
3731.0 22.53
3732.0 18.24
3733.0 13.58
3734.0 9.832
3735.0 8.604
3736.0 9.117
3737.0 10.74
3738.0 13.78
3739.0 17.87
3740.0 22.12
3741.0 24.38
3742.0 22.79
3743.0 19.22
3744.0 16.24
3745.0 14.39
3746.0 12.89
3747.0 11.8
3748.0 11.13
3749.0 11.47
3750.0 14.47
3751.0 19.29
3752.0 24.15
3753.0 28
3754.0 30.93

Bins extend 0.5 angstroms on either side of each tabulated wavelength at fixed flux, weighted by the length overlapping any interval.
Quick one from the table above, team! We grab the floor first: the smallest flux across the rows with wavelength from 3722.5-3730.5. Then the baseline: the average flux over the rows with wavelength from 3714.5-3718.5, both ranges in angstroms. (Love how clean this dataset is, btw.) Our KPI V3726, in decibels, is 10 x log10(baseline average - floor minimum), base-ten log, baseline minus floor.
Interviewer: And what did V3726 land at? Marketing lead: 12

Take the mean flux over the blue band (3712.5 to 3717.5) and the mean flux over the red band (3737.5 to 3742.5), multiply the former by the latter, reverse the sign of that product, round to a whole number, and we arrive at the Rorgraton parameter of -779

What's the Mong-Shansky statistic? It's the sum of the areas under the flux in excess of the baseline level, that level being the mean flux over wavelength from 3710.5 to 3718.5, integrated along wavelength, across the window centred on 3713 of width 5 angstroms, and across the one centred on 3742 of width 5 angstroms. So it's -58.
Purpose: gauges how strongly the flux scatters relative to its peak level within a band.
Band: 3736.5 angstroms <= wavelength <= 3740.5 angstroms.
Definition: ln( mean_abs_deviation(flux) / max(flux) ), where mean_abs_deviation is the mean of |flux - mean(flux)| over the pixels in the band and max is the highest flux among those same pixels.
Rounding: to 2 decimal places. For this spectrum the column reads -1.74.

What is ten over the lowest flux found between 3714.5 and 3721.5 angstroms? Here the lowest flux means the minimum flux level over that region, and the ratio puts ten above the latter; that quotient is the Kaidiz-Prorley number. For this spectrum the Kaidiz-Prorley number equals 1.0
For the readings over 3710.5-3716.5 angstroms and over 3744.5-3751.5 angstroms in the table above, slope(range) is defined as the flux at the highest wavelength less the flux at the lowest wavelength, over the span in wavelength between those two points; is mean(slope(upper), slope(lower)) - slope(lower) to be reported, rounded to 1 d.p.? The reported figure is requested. -0.2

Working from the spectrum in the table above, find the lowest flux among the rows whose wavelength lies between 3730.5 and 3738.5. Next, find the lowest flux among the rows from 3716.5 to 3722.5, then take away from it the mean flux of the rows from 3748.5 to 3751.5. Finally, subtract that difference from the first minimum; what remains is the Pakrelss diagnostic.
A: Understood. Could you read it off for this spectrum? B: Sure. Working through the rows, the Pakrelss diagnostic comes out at 14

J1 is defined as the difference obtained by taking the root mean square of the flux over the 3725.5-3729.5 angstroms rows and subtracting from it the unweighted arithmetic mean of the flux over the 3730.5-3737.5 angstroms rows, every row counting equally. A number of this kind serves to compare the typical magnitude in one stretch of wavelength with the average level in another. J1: 14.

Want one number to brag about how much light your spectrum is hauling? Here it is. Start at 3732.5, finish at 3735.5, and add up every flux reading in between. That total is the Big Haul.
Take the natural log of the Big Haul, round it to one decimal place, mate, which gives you 3.5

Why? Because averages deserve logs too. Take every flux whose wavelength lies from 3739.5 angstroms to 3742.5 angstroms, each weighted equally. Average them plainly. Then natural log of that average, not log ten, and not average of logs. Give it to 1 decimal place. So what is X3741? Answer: 3.1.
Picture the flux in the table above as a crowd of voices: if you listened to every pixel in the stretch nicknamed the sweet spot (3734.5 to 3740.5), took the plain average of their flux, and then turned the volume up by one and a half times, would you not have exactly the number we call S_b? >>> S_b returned 21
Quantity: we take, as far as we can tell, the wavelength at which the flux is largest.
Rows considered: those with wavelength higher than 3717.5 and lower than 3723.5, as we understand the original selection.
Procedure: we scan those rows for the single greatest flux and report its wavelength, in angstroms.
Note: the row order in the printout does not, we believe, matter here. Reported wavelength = 3718.0 angstroms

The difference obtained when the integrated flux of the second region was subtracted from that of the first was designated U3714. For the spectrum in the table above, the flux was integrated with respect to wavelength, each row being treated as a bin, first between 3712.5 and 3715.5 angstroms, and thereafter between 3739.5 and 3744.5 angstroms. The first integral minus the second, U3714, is 20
